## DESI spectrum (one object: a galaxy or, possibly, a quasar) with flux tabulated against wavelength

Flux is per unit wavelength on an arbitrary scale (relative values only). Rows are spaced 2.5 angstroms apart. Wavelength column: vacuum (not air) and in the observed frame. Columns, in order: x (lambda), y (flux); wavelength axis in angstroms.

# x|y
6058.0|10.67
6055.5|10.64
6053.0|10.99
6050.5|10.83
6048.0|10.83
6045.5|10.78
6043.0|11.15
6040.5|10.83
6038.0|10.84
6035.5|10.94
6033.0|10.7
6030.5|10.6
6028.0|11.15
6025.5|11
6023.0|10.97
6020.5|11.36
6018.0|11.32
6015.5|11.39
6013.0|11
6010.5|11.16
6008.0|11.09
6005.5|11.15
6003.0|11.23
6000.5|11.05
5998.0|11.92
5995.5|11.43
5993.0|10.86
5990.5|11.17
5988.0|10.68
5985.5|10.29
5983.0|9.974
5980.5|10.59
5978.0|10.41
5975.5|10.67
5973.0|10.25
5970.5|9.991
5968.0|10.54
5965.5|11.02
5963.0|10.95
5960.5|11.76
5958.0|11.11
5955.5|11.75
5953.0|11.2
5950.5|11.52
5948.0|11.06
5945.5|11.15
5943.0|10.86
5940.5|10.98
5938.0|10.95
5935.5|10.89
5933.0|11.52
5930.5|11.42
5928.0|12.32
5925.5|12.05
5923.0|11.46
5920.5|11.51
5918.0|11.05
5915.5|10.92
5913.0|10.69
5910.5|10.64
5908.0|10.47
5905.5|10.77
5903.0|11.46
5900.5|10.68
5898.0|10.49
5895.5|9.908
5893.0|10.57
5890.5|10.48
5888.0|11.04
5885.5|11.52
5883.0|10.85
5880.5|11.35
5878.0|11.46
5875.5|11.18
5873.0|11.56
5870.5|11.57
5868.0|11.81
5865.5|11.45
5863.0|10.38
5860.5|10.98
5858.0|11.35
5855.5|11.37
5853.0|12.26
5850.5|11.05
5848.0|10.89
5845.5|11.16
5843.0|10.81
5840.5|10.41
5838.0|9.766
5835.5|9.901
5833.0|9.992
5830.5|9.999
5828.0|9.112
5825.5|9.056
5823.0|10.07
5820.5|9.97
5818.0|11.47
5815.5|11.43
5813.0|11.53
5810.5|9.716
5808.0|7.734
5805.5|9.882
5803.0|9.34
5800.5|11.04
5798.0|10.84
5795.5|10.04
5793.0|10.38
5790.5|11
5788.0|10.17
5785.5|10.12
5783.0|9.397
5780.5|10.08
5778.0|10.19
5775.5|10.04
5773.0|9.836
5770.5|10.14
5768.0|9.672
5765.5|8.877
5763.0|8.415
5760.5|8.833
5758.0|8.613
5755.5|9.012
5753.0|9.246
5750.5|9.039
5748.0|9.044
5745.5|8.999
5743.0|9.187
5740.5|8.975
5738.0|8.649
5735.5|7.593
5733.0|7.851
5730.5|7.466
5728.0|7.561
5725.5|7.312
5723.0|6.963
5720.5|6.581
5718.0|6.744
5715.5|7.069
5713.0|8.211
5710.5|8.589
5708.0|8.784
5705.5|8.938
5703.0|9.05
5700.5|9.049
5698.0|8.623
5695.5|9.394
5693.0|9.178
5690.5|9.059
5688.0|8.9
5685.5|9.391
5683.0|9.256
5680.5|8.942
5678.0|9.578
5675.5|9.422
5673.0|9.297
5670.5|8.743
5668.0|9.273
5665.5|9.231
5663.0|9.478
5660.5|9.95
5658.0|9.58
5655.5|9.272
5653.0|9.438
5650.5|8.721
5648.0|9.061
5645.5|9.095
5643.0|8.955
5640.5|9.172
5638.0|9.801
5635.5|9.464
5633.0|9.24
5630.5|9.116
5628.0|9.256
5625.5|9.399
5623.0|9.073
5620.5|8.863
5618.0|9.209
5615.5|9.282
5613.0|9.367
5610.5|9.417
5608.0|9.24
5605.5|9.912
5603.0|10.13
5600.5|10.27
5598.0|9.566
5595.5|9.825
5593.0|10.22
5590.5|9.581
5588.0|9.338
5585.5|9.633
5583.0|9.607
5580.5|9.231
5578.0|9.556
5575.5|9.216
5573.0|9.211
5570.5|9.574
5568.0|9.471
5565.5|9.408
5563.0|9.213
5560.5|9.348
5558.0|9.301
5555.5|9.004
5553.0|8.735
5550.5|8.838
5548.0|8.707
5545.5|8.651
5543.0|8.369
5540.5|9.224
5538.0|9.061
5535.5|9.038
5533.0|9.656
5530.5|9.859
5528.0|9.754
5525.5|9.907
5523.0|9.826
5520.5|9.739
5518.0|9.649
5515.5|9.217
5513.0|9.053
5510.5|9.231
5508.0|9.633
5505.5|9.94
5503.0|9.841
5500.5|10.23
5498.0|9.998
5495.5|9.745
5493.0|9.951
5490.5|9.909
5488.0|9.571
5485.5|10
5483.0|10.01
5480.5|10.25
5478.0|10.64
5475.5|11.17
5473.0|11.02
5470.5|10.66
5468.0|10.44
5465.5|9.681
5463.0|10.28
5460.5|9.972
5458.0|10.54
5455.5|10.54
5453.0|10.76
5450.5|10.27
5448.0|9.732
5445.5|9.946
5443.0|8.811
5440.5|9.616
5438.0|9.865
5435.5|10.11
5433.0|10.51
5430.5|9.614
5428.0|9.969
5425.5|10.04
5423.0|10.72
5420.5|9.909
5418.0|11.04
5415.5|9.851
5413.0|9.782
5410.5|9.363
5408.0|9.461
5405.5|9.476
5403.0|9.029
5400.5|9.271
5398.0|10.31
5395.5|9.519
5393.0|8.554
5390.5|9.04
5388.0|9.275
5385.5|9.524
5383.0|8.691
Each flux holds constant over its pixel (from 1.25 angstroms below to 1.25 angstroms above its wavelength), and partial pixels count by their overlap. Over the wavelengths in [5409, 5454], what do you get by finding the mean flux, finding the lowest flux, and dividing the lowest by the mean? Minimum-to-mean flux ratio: 0.88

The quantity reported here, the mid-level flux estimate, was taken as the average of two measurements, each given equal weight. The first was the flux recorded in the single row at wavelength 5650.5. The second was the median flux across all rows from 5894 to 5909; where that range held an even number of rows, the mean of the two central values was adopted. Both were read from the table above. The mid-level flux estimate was 9.65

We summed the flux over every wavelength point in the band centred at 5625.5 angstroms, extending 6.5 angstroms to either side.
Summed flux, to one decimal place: 45.7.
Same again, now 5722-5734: 37.2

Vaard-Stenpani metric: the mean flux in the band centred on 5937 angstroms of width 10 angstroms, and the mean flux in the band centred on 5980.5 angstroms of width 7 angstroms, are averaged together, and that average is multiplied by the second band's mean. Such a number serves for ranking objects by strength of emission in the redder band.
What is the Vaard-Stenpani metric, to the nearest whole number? 111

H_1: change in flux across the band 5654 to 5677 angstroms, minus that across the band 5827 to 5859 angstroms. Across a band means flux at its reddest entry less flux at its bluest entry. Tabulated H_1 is -2.1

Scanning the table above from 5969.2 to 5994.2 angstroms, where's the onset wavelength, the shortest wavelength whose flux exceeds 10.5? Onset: 5975.5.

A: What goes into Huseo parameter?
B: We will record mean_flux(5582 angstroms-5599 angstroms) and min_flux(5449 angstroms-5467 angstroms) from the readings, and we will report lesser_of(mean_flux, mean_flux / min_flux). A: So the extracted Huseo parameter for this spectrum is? 1.00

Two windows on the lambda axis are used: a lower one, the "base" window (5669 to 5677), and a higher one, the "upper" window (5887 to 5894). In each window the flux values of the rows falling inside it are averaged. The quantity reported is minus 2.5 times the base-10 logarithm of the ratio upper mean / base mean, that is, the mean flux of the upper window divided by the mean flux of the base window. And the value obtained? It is -0.17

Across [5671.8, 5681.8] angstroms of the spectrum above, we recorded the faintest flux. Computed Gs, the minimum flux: 8.942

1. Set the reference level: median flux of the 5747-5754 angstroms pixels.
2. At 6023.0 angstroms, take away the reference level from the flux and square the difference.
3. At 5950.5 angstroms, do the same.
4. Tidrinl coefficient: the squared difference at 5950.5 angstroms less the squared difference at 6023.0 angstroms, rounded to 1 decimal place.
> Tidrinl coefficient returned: 2.4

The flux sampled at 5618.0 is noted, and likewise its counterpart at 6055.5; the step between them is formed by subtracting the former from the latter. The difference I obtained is 1.4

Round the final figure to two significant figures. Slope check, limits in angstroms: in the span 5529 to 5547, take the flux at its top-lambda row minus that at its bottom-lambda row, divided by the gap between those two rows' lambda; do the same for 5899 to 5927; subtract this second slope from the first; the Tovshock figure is -0.14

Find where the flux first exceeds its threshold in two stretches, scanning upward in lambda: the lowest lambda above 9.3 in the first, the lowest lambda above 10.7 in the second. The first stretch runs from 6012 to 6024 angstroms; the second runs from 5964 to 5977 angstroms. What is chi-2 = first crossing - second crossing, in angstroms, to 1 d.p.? 47.5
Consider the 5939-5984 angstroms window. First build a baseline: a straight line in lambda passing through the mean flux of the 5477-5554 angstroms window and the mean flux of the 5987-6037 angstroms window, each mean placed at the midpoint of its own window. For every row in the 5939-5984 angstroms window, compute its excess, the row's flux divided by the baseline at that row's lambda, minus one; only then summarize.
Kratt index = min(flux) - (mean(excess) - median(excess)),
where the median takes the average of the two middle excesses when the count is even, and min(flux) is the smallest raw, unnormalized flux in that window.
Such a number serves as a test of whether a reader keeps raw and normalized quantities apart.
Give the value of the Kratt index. 10.0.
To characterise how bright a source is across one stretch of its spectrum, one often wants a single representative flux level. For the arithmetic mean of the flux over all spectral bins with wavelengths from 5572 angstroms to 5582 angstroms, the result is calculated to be 9.3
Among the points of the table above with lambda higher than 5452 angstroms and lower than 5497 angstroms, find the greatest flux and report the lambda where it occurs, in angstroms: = 5475.5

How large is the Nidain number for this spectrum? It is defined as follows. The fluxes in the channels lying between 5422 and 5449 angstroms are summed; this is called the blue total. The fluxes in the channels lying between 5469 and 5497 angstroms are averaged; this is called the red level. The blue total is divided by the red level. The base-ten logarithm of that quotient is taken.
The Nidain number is 1.03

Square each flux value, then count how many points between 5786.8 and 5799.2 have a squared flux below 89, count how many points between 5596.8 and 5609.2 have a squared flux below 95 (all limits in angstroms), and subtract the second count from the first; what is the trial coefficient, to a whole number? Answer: -2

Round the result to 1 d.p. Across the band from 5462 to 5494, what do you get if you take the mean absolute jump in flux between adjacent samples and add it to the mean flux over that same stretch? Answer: 10.6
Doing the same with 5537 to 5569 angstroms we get 9.2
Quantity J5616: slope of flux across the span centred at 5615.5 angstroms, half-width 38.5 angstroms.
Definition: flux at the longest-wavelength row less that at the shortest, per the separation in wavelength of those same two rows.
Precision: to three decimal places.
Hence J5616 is -0.002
